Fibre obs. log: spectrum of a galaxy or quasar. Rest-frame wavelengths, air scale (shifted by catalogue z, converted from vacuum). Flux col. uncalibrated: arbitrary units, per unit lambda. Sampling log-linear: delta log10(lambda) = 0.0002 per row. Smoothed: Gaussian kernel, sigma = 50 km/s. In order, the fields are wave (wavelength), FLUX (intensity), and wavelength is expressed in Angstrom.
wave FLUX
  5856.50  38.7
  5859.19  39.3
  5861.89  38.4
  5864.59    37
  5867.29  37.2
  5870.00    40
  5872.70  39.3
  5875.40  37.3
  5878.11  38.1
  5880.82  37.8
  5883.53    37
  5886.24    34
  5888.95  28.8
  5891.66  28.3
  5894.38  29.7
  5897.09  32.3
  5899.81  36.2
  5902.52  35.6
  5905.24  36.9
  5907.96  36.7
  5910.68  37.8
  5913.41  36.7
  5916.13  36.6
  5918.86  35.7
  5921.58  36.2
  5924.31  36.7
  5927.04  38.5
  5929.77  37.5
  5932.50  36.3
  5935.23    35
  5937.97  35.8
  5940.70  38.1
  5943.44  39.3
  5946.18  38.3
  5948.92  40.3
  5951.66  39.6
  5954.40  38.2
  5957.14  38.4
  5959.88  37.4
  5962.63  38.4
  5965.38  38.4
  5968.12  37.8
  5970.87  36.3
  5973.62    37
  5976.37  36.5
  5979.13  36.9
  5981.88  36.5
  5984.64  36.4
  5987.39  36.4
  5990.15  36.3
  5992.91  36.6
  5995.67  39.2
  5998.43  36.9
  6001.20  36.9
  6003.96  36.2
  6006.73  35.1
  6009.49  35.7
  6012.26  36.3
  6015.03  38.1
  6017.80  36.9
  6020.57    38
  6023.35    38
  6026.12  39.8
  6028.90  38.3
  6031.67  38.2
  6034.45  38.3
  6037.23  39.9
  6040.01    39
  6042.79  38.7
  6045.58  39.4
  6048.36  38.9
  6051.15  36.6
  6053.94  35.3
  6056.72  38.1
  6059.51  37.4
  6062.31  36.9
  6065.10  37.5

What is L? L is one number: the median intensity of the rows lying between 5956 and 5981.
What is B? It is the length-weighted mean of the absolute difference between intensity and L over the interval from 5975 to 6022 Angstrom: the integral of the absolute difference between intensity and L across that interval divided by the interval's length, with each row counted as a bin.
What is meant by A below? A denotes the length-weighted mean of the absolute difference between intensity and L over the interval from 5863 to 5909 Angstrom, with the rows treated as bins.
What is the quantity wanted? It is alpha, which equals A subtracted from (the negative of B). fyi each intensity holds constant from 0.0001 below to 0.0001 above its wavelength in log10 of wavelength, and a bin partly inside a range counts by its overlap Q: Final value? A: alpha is -3.65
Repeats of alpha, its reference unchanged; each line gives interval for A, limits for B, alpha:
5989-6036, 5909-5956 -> -2.33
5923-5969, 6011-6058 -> -2.41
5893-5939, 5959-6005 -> -2.53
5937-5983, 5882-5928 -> -3.72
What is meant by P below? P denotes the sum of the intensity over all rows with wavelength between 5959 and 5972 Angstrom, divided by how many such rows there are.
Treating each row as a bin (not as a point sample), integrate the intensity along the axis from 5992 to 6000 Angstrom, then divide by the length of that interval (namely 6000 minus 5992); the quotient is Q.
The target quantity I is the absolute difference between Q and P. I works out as 0.1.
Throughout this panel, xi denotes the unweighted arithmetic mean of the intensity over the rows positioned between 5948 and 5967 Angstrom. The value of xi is 38.7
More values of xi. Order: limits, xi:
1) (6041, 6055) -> 37.8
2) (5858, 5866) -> 38.2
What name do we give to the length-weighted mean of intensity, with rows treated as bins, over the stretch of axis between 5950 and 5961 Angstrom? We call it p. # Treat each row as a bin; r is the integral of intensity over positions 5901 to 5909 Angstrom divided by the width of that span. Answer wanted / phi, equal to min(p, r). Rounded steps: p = 38.5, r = 36.4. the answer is 36.41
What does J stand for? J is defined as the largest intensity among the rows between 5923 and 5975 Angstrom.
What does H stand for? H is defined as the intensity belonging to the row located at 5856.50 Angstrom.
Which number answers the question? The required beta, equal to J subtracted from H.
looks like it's -1.6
